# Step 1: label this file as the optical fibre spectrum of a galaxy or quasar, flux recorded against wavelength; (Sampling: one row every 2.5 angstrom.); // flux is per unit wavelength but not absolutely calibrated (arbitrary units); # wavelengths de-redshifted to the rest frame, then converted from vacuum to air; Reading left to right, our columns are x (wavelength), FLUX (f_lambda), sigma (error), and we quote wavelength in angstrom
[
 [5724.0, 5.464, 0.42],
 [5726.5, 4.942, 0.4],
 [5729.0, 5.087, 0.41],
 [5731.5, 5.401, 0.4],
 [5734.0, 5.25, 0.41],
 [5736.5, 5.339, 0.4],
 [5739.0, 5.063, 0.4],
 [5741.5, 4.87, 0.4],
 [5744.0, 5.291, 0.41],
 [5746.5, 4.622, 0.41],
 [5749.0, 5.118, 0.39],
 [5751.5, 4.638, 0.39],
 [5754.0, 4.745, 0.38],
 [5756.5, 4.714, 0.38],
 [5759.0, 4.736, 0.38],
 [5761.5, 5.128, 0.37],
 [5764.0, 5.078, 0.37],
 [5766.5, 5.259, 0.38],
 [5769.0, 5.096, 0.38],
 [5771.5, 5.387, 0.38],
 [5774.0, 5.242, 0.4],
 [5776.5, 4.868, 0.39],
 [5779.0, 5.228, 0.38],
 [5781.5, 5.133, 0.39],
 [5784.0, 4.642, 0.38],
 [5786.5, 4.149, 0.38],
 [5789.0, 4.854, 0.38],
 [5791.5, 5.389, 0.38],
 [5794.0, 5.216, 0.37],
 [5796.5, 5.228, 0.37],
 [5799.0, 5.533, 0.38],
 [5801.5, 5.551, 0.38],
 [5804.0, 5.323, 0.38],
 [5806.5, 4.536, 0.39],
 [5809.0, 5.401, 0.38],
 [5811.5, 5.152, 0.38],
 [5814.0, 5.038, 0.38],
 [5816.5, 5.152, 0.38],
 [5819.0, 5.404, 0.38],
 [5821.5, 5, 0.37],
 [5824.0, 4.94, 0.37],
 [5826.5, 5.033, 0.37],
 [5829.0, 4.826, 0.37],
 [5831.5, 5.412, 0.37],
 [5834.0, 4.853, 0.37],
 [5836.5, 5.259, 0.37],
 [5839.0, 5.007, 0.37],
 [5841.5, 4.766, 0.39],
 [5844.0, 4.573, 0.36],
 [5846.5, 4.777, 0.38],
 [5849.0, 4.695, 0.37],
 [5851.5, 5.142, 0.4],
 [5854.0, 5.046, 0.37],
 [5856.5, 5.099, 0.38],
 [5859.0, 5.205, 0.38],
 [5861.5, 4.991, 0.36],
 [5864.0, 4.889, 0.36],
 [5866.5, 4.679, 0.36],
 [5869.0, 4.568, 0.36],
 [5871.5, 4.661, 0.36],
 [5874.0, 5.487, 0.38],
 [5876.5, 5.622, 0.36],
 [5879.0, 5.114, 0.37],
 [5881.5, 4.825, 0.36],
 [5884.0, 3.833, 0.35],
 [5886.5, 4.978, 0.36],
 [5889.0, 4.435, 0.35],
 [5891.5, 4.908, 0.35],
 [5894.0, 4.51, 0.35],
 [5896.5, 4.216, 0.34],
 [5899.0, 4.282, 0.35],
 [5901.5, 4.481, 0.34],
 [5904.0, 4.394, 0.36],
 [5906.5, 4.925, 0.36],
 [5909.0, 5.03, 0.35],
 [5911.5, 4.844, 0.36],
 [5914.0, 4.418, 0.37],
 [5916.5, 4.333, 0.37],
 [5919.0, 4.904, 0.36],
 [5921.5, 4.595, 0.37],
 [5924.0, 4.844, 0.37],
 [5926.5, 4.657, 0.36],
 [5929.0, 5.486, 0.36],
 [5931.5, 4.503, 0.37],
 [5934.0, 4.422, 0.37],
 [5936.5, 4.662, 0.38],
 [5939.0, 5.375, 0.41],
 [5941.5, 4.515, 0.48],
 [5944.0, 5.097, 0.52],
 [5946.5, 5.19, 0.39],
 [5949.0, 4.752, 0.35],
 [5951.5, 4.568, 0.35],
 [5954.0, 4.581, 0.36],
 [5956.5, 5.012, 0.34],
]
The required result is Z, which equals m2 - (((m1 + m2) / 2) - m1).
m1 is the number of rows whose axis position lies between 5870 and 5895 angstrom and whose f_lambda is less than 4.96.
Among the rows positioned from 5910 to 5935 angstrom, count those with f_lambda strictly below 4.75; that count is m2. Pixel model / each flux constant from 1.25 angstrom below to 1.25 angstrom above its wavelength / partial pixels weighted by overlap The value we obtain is 6.0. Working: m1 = 6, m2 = 6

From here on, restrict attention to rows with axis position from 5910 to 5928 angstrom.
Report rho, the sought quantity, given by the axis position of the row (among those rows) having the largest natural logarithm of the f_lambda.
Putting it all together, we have 5919.0 angstrom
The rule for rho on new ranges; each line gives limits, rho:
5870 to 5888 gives 5876.5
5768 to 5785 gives 5771.5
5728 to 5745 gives 5731.5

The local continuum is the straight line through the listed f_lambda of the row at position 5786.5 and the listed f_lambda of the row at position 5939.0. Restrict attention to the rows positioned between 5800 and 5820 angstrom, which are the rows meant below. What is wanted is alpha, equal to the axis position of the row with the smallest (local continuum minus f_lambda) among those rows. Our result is 5801.5 angstrom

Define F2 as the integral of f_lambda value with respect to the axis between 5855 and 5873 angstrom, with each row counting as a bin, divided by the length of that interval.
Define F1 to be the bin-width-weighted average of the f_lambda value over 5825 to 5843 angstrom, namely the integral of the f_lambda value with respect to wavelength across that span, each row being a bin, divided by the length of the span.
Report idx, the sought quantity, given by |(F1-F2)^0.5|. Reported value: 0.366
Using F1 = 5.01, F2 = 4.88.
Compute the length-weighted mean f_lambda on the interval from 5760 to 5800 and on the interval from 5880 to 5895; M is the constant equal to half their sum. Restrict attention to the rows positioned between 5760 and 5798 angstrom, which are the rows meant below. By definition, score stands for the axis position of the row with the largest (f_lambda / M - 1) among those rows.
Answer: 5791.5 angstrom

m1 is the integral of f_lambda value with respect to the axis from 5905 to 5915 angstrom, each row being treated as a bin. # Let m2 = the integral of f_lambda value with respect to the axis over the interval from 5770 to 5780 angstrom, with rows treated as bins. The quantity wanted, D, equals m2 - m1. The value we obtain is 3.7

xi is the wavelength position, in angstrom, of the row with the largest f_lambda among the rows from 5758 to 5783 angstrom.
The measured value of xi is 5771.5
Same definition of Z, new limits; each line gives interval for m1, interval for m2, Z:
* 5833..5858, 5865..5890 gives 5.0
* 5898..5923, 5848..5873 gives 6.5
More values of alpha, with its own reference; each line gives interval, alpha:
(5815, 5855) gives 5819.0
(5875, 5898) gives 5876.5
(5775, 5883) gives 5799.0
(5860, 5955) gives 5876.5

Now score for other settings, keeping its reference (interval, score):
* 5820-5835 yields 5831.5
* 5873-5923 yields 5876.5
